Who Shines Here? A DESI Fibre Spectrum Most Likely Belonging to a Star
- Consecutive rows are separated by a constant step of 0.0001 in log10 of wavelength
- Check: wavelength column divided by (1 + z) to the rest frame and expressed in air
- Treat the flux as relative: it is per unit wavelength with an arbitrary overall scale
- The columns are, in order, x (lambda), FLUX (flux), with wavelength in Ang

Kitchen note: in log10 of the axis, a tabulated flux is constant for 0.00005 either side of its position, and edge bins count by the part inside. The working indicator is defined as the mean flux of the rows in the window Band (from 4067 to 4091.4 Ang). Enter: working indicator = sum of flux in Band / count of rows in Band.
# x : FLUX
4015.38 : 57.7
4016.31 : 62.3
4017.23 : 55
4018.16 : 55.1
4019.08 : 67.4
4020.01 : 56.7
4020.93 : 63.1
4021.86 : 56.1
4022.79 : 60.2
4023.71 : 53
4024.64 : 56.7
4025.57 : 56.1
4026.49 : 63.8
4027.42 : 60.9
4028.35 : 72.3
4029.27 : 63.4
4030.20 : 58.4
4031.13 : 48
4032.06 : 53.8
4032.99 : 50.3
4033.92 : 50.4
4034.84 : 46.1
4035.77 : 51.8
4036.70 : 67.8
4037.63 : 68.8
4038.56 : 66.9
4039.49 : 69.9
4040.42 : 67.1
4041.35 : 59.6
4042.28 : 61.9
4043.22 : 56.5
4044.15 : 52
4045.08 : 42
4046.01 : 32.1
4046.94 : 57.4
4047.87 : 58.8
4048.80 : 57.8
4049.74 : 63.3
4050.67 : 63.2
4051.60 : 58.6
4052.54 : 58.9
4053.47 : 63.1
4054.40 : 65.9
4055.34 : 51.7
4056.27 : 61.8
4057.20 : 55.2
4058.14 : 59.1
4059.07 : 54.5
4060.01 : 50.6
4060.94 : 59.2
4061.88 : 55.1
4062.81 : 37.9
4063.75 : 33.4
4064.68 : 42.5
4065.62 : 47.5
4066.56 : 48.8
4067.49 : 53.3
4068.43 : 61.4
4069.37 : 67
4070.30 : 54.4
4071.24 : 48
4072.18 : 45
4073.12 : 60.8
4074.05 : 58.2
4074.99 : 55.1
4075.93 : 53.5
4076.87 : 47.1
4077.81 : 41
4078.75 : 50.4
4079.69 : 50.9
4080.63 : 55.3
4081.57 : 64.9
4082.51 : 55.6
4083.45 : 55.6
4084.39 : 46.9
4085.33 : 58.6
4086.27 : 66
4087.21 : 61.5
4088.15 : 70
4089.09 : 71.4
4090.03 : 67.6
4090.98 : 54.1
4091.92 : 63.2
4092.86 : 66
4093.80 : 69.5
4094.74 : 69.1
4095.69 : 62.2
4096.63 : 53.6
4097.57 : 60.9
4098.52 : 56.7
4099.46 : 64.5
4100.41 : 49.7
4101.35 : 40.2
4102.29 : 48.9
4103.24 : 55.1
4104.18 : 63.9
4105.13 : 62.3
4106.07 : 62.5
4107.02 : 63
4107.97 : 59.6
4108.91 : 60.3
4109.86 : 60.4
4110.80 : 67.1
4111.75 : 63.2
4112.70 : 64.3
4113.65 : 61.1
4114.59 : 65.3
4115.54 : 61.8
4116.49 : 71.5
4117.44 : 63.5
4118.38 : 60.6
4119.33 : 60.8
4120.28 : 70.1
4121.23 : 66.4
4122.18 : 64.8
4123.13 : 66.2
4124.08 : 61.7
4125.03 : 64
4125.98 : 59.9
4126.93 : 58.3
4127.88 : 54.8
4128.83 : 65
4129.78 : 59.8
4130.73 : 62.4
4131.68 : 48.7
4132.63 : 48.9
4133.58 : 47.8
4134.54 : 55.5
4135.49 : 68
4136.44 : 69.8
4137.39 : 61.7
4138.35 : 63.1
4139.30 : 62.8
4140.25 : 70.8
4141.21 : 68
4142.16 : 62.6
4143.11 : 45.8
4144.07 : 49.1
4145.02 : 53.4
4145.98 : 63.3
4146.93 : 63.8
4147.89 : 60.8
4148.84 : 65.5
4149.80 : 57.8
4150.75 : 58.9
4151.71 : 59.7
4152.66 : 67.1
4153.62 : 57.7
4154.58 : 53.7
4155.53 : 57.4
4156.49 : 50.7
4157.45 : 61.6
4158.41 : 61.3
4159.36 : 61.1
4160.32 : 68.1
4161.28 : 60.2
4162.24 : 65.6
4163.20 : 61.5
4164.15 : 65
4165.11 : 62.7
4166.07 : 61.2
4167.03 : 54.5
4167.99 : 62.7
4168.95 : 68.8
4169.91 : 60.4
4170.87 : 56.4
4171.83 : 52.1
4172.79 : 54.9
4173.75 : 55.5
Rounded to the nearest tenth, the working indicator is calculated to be 56.7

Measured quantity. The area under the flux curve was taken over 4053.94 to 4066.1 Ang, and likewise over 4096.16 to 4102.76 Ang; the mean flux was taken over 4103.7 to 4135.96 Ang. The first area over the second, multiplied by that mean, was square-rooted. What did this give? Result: 10.5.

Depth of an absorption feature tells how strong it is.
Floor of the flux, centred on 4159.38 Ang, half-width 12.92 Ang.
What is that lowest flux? 50.7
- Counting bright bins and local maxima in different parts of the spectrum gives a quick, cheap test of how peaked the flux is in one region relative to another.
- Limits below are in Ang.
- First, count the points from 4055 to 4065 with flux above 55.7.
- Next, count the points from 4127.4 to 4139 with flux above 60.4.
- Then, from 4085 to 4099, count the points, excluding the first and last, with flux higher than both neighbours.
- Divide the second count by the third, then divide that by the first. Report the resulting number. 0.50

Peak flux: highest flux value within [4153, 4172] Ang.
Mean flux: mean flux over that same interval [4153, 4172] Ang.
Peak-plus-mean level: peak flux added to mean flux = 129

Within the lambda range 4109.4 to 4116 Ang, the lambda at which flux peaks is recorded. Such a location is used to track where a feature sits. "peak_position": 4110.80 Ang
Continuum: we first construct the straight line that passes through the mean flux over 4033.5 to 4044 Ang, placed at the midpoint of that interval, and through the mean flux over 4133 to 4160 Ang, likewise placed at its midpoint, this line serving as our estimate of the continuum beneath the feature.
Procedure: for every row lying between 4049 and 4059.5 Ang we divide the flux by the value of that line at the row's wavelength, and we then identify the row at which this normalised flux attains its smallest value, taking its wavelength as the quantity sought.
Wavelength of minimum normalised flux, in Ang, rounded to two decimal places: 4055.34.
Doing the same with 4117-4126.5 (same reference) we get 4125.98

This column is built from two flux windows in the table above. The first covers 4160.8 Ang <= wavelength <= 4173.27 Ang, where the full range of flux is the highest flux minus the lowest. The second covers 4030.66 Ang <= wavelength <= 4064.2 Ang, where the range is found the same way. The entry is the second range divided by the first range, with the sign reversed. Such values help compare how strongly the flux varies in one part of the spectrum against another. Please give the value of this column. -2.3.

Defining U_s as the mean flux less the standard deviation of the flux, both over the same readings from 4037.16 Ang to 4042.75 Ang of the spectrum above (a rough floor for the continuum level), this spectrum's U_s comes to 62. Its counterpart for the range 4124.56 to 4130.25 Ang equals 57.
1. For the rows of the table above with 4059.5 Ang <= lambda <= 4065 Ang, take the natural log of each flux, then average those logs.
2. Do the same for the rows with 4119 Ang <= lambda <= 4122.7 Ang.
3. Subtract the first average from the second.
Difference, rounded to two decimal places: 0.36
